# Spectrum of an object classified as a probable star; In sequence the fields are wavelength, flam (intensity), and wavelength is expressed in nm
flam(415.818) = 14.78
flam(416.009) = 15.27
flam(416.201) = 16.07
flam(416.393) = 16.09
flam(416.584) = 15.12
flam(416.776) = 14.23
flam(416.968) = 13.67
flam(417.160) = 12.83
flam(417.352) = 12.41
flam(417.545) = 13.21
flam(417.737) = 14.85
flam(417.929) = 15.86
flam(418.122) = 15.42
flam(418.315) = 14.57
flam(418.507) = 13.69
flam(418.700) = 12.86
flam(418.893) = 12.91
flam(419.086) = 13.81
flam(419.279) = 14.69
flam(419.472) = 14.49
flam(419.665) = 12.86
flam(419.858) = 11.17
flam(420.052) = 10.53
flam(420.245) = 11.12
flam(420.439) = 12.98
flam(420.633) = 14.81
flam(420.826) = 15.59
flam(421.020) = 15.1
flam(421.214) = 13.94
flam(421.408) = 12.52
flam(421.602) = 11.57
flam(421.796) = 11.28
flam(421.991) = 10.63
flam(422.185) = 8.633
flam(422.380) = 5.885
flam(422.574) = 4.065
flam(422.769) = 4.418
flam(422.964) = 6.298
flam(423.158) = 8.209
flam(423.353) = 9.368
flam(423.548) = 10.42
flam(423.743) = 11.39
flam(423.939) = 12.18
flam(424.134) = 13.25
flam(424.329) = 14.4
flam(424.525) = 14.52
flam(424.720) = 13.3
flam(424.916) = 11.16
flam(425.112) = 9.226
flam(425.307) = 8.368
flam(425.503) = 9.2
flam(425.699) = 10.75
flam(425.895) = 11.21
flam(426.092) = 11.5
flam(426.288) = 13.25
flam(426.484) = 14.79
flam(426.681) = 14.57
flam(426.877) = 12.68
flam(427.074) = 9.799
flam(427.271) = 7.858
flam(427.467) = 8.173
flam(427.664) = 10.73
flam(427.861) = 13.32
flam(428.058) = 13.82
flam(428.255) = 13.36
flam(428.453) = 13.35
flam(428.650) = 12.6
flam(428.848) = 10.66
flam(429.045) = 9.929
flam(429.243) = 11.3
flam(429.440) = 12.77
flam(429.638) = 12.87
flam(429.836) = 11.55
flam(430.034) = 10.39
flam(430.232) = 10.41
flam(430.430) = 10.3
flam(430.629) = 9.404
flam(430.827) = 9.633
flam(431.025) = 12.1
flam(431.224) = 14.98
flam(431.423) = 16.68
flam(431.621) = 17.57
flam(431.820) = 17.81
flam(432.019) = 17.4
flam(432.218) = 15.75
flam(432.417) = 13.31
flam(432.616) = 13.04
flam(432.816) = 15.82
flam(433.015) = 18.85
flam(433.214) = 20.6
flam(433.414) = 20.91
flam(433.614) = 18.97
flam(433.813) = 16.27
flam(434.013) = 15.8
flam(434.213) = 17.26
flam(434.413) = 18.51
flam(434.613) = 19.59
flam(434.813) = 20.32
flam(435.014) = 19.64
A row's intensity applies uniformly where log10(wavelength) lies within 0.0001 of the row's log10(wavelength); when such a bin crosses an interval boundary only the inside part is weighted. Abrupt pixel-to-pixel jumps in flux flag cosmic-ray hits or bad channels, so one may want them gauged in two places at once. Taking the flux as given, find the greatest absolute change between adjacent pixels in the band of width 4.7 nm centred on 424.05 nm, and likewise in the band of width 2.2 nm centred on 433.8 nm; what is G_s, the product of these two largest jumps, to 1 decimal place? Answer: 8.3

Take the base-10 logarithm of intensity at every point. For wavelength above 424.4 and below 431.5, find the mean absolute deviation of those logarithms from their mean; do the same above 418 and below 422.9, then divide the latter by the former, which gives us 1.6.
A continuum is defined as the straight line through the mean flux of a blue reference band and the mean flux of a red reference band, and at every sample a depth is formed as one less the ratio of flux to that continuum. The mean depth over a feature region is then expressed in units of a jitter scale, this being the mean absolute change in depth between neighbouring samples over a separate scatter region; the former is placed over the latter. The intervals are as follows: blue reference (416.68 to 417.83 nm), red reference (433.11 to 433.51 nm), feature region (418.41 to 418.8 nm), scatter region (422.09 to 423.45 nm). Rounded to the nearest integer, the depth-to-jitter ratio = 1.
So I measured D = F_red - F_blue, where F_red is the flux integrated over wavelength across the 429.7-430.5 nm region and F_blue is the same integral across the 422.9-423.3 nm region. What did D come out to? 6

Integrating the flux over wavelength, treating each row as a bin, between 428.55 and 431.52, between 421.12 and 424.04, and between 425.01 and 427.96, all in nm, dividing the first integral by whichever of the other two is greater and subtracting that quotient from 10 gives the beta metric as 8.9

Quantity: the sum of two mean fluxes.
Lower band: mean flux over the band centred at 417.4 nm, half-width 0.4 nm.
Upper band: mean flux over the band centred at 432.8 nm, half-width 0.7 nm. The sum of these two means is 30.2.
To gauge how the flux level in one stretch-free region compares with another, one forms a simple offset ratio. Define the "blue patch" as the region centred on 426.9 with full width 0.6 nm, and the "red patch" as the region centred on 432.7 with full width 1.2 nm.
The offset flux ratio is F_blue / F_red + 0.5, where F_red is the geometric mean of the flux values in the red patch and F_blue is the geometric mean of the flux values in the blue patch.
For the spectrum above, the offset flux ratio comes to 1.26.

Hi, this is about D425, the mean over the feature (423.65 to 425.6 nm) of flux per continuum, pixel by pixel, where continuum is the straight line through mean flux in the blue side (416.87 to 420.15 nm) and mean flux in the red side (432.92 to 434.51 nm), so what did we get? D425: 0.757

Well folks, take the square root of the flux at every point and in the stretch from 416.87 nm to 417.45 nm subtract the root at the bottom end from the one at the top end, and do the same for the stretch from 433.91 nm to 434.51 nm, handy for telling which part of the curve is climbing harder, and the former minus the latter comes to -0.50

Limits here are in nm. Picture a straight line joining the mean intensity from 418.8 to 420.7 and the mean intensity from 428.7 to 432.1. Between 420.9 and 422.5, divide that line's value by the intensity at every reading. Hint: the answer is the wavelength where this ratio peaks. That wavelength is 422.380 nm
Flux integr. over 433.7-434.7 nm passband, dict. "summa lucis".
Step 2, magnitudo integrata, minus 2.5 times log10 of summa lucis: -3.11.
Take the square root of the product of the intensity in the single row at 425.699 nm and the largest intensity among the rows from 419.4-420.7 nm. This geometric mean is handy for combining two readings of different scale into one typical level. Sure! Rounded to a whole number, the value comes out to 13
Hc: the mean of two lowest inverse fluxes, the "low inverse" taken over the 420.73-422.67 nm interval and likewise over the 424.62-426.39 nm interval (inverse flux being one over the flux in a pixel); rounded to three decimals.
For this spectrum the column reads 0.070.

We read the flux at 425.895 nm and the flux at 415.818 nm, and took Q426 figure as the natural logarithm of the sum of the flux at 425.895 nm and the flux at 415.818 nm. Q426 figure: 3.26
